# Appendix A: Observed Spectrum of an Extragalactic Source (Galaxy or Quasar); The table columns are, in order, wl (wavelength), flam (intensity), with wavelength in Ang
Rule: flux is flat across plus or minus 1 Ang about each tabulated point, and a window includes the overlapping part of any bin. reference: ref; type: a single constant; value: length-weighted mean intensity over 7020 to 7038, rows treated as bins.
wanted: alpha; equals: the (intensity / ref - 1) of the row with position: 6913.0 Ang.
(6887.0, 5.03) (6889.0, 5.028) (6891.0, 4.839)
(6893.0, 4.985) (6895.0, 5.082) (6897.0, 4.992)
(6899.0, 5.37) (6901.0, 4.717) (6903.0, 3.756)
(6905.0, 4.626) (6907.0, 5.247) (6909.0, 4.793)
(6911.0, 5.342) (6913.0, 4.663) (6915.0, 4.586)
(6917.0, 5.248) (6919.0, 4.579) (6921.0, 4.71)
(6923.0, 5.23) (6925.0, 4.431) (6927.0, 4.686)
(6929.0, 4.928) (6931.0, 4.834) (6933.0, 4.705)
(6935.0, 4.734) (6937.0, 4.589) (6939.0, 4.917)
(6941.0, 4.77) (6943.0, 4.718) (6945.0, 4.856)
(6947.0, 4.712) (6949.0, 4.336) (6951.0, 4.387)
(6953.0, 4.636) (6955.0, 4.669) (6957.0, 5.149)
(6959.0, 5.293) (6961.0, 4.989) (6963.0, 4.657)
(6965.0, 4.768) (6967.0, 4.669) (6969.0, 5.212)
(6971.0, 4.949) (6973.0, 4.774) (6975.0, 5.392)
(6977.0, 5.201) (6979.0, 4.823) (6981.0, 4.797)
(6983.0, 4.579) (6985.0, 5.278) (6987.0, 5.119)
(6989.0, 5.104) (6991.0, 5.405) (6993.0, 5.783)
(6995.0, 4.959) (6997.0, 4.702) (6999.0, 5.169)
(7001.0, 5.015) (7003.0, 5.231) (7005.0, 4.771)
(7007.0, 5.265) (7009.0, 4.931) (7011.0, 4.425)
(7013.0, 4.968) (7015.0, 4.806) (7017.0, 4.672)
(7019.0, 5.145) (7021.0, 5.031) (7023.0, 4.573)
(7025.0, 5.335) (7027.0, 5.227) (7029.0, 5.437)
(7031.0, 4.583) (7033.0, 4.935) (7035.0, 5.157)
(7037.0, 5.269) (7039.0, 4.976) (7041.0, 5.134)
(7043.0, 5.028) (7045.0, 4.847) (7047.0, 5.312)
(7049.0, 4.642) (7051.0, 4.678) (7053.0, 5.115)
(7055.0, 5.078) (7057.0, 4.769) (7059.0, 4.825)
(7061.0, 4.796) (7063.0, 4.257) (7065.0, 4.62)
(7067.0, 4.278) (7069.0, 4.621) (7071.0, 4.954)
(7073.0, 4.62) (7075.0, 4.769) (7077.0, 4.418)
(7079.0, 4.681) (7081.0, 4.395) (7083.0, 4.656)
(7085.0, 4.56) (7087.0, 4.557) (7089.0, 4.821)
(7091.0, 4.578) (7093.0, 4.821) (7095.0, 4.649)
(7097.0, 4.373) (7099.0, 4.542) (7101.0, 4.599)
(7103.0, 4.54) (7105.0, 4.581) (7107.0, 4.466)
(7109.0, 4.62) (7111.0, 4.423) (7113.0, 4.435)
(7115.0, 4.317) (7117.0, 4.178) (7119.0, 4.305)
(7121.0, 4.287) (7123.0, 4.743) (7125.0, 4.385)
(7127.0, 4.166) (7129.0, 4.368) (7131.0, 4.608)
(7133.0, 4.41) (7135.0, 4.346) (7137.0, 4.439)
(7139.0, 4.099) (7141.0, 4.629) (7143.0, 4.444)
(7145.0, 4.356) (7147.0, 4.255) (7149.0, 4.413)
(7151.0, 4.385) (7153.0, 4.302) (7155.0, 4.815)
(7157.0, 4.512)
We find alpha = -0.08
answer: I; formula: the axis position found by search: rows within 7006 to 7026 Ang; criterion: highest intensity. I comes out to 7025.0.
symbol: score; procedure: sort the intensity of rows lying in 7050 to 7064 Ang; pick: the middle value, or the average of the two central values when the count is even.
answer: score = 4.8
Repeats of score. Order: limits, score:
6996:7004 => 5.1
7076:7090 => 4.6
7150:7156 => 4.4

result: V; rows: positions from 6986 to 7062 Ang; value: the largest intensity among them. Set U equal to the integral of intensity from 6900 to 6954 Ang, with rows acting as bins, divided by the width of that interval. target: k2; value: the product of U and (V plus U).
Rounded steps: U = 4.7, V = 5.783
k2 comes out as 50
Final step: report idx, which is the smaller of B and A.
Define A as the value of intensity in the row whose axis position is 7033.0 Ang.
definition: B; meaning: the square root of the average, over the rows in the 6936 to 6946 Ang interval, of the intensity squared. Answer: 4.8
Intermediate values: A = 4.935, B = 4.77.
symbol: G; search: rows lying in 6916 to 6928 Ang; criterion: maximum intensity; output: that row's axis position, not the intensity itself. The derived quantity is 6917.0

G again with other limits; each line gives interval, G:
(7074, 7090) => 7089.0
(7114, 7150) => 7123.0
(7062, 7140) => 7071.0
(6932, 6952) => 6939.0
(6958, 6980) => 6975.0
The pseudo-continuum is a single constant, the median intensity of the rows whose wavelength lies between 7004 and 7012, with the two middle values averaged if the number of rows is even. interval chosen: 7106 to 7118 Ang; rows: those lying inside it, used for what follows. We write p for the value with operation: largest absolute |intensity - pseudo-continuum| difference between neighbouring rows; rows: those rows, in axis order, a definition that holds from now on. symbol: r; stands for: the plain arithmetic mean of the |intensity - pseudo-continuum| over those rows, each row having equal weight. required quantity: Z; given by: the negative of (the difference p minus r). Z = 0.2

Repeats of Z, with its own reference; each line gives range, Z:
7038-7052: -0.3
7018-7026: 0.1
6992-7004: -0.5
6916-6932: 0.0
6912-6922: 0.1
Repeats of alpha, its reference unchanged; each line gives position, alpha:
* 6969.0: 0.03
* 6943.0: -0.07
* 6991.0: 0.07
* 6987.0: 0.01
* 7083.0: -0.08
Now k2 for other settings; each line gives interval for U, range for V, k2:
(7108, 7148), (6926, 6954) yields 41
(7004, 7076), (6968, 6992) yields 50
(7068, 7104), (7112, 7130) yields 43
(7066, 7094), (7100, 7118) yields 43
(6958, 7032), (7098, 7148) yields 49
